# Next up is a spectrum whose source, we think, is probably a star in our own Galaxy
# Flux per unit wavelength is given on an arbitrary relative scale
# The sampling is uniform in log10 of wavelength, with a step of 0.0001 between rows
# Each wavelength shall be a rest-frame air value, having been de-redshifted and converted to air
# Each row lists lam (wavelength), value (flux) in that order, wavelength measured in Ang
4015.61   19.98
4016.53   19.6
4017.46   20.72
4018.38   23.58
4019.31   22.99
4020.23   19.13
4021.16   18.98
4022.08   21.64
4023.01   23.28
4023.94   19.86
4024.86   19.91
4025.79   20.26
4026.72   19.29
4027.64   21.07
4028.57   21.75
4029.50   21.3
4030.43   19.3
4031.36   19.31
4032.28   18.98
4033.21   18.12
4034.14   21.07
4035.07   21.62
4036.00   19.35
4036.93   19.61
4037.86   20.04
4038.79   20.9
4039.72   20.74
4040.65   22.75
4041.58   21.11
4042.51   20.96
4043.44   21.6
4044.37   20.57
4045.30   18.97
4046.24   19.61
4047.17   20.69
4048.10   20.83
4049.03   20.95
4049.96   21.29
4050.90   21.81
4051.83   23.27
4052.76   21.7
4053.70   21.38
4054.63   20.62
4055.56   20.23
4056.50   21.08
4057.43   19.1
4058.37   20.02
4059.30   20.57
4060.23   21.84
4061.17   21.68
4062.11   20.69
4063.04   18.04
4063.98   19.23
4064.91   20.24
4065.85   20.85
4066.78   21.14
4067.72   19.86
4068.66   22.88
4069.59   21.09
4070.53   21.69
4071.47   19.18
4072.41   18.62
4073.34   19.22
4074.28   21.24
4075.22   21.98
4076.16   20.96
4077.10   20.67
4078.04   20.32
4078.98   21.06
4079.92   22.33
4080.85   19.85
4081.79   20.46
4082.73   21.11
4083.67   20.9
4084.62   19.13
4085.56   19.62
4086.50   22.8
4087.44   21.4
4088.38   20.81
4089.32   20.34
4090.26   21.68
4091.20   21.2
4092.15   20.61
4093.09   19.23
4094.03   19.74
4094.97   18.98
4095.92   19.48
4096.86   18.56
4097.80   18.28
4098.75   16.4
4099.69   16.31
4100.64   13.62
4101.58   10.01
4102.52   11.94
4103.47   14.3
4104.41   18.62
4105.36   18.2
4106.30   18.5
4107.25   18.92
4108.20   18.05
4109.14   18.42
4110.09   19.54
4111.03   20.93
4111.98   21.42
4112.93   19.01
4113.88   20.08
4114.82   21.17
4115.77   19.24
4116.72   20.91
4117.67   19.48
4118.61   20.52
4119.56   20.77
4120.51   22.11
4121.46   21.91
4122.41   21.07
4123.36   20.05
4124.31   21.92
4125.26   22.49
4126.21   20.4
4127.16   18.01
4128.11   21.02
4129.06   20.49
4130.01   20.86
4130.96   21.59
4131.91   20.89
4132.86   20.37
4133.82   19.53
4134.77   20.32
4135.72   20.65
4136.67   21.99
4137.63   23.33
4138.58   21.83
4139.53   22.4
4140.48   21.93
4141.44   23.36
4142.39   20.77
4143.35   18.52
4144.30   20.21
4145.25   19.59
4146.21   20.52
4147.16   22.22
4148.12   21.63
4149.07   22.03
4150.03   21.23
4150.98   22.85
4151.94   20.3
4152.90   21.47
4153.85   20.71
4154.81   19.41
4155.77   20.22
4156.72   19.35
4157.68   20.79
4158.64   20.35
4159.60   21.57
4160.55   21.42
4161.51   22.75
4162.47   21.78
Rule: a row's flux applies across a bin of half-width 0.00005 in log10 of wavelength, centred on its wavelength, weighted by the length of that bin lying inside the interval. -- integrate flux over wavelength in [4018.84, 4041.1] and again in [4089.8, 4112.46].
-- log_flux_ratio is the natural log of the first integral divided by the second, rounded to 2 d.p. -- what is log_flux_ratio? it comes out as 0.11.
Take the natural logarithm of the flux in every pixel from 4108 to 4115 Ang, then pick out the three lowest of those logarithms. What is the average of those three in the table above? 2.92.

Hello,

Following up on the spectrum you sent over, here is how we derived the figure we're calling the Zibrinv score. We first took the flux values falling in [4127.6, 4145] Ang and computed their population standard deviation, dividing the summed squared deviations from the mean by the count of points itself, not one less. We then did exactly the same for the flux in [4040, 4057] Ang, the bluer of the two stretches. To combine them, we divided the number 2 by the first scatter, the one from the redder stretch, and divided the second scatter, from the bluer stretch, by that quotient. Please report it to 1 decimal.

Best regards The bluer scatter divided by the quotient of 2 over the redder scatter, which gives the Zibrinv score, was 0.6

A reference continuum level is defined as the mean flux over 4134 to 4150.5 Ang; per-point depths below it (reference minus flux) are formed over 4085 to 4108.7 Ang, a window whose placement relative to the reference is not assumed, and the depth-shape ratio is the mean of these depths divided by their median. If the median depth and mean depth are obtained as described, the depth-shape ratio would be 1.26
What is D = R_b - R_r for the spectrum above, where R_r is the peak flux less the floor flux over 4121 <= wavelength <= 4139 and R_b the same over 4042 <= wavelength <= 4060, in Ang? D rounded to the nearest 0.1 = -1.0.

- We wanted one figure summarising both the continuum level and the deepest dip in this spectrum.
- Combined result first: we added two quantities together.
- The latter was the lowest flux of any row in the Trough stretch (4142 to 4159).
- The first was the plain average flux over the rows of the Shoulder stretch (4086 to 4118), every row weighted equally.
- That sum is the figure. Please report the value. 37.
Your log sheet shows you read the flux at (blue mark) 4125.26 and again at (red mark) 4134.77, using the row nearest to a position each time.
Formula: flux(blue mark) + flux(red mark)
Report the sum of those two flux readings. 42.8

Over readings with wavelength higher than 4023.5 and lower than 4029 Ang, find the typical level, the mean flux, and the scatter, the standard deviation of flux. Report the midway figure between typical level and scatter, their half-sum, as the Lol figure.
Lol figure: 10.6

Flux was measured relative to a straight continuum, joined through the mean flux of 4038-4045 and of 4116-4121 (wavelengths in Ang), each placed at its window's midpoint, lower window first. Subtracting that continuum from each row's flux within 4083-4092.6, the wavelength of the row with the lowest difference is 4084.62 Ang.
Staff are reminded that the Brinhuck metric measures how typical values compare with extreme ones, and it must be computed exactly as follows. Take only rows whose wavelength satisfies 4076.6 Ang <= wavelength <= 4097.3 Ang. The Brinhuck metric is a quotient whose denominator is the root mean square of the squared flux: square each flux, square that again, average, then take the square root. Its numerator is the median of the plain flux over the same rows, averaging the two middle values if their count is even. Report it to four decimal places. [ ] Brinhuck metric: 0.0486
